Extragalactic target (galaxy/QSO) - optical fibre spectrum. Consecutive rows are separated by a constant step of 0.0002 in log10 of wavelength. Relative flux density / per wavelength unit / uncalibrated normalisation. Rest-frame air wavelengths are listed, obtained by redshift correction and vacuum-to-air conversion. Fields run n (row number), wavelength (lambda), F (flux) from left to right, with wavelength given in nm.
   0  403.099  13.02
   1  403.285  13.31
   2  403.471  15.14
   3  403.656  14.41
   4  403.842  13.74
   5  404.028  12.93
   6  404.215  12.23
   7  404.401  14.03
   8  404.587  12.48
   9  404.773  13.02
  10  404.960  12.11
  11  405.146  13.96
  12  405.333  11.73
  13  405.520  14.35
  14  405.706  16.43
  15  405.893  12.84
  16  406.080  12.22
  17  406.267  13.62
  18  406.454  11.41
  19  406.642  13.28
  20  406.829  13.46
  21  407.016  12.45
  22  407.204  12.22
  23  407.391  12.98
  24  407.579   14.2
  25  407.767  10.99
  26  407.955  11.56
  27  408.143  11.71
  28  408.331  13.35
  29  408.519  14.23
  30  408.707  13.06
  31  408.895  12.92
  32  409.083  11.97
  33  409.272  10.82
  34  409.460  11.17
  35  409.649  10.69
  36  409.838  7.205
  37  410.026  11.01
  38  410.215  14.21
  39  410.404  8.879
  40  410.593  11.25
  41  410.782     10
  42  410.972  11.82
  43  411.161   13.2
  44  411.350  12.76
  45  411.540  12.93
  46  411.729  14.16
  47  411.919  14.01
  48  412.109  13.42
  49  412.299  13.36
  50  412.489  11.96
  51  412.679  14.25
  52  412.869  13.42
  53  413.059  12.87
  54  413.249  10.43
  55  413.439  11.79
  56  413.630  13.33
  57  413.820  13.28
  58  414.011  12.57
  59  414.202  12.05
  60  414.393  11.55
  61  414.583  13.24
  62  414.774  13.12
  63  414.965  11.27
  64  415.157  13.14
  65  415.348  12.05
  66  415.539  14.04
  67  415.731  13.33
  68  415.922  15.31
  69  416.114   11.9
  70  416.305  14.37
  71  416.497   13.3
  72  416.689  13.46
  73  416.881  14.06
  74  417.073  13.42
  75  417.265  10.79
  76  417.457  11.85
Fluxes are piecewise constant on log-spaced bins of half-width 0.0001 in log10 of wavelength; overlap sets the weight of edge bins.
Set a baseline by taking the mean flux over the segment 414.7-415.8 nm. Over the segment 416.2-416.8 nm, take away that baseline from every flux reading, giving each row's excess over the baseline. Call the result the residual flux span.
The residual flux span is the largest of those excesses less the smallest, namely 1.1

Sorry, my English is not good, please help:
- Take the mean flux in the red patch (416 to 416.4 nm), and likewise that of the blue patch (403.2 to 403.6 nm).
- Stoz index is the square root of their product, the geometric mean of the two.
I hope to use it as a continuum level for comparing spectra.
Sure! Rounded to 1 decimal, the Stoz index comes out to 13.7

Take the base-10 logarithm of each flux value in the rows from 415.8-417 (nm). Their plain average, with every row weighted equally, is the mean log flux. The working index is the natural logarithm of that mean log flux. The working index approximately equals 0.128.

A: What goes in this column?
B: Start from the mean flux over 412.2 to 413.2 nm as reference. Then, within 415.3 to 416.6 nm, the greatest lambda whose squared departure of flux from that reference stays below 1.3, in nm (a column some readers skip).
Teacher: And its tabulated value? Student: 416.497 nm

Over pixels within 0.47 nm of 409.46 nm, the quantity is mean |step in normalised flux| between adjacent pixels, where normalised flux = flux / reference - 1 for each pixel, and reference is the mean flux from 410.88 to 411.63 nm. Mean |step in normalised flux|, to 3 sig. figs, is 0.108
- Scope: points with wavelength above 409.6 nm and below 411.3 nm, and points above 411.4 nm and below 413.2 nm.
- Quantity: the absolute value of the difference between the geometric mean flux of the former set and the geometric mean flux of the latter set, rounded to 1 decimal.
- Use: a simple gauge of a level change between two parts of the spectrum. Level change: 2.6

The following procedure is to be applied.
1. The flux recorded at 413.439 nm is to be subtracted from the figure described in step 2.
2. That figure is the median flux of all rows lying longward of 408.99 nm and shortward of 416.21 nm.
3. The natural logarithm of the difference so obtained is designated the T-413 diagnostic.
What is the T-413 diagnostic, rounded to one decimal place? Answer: -0.1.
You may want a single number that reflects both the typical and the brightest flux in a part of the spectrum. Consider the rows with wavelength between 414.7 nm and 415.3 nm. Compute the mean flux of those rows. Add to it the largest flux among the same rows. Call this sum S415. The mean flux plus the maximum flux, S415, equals 25.6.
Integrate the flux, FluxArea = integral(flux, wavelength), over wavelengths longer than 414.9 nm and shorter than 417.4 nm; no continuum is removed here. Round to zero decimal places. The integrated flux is 33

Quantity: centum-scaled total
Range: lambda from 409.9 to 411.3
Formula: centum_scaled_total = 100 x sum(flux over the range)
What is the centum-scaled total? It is 8037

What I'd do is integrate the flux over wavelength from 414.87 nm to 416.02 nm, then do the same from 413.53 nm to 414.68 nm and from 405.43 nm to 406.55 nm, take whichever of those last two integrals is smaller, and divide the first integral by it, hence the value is 1.04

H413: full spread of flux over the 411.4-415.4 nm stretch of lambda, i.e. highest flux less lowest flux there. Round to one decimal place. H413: 3.8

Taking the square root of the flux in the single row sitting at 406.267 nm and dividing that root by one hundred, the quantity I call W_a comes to 0.0369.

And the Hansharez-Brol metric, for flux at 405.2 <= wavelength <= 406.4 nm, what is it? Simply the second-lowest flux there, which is 12.22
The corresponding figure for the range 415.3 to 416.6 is 12.05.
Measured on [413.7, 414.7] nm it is 12.05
